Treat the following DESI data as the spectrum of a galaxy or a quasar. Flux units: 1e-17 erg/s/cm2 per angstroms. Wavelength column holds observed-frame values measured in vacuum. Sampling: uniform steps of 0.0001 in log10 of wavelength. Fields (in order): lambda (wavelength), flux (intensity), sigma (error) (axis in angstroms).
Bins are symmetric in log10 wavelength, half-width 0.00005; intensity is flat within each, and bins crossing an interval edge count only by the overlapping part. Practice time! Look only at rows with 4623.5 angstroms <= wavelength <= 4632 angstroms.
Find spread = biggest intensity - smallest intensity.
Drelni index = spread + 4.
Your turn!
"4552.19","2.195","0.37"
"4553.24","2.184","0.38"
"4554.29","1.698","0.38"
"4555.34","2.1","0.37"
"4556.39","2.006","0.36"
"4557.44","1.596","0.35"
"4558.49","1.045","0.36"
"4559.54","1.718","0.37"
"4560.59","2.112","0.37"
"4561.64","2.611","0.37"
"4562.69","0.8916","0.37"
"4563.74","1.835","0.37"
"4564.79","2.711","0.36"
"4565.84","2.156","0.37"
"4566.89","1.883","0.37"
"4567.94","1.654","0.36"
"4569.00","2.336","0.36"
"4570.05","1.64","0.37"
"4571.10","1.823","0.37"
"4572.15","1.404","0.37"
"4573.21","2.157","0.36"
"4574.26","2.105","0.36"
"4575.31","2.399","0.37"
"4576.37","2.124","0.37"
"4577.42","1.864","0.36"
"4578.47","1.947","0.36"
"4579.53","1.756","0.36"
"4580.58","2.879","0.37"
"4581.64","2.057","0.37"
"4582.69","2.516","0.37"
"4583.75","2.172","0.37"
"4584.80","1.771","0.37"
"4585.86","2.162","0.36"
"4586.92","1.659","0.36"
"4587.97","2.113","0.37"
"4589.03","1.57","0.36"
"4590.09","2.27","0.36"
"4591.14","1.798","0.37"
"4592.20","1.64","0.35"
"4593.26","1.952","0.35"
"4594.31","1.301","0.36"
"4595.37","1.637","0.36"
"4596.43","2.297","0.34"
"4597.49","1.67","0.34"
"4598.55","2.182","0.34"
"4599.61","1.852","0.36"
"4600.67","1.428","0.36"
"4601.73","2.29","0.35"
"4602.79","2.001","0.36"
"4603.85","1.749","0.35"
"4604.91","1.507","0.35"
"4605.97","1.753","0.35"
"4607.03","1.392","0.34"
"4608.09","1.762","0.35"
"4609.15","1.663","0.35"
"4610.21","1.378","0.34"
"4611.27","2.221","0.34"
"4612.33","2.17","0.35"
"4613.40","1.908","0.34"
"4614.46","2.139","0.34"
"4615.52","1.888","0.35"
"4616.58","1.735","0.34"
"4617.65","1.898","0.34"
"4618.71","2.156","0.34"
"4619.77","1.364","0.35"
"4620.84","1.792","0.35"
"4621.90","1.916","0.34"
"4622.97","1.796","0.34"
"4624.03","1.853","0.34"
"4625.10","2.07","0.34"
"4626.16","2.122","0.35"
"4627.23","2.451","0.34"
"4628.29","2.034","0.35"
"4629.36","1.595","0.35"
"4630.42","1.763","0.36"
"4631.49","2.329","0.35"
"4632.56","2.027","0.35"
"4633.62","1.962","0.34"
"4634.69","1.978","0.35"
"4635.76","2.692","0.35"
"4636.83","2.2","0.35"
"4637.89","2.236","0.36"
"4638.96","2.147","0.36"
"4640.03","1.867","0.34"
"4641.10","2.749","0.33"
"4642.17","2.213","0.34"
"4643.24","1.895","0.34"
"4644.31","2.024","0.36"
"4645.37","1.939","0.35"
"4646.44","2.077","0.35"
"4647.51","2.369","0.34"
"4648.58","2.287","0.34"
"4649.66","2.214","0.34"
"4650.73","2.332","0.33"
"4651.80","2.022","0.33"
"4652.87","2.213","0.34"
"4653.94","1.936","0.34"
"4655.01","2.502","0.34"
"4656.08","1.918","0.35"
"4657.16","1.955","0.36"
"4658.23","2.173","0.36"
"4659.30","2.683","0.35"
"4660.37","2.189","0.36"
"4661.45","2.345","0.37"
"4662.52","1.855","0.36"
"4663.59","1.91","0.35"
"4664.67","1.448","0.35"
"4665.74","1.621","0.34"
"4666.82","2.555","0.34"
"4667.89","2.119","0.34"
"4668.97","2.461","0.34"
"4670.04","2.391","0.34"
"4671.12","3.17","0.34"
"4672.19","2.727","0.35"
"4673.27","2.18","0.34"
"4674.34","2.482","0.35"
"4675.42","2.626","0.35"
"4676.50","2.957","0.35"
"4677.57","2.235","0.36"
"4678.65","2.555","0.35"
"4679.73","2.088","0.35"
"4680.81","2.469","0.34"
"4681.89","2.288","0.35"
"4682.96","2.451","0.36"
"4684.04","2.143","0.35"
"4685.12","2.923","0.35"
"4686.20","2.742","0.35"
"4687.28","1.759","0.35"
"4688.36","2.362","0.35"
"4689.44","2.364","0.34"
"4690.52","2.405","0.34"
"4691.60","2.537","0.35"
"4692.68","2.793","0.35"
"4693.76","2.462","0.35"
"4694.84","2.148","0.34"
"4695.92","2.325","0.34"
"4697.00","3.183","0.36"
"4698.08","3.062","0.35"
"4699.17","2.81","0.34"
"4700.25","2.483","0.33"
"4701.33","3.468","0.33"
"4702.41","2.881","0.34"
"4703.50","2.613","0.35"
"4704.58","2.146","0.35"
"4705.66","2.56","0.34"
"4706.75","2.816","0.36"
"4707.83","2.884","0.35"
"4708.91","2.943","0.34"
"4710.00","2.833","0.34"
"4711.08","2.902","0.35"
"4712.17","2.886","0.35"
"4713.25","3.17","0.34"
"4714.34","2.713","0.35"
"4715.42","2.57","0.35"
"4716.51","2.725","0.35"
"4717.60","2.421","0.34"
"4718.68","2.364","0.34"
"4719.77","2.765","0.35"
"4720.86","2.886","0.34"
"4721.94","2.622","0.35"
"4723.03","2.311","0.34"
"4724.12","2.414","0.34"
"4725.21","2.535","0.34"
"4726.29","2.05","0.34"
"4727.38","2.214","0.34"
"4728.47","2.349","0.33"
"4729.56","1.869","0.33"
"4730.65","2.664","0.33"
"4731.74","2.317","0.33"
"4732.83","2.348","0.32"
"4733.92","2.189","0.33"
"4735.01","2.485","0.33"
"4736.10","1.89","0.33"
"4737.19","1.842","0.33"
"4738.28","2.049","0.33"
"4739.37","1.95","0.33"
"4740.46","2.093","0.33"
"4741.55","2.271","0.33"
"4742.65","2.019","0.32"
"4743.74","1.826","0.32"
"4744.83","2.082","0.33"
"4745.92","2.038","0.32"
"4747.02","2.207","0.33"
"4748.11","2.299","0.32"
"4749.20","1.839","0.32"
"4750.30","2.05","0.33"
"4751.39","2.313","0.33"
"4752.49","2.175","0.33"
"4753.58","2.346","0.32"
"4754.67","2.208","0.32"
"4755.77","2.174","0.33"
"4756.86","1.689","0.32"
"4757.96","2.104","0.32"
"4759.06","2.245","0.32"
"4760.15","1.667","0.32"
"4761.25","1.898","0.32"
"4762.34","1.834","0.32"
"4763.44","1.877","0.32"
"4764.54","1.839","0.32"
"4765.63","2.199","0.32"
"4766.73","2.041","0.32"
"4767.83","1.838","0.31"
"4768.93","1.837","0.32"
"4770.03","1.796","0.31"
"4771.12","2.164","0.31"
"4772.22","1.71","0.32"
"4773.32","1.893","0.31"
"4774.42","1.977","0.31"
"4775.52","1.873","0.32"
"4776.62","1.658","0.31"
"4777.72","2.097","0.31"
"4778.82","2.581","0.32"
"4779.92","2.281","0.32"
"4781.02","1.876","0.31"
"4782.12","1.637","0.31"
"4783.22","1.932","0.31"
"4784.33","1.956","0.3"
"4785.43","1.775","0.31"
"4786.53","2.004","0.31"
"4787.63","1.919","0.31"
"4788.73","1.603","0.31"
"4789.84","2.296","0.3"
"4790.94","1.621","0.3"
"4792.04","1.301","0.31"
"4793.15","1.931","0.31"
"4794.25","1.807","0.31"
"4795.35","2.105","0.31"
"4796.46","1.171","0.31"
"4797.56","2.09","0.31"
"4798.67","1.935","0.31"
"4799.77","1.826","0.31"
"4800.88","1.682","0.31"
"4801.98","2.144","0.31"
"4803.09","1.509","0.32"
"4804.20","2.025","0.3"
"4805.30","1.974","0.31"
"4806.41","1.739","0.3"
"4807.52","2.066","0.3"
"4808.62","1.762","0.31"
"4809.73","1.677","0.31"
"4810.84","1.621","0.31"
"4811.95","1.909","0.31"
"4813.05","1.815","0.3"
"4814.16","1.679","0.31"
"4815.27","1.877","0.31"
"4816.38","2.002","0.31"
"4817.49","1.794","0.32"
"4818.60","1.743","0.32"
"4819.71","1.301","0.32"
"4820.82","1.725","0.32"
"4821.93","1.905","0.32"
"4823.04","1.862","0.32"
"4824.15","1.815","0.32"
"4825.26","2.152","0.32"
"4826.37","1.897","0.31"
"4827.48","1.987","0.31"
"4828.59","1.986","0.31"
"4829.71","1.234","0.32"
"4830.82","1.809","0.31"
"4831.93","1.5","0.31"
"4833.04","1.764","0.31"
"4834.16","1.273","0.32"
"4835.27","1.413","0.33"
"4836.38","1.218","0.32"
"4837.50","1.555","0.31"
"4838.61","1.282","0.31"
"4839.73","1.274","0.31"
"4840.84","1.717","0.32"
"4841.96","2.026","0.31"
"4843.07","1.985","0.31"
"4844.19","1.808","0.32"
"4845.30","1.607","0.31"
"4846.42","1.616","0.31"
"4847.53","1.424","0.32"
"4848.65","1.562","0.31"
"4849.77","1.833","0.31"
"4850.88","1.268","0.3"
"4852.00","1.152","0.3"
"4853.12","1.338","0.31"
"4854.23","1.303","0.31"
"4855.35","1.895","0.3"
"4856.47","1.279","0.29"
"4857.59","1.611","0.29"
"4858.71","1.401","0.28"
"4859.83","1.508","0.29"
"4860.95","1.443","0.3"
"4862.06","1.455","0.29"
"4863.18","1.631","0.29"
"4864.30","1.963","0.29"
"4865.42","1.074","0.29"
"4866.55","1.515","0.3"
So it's 4.9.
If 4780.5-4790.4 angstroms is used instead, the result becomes 4.7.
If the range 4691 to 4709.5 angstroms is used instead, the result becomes 5.3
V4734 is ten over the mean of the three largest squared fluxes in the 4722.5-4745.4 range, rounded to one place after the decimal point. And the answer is 1.5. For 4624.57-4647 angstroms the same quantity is 1.4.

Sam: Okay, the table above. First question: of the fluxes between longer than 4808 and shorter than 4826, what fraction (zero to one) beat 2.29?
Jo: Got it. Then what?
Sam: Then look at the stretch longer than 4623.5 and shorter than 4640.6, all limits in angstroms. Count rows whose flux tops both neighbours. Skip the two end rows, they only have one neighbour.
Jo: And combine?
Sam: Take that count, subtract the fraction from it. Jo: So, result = 4.0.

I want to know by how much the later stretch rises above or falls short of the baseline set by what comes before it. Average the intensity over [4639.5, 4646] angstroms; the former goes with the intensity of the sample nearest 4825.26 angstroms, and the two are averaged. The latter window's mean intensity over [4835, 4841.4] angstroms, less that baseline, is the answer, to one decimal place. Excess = -0.7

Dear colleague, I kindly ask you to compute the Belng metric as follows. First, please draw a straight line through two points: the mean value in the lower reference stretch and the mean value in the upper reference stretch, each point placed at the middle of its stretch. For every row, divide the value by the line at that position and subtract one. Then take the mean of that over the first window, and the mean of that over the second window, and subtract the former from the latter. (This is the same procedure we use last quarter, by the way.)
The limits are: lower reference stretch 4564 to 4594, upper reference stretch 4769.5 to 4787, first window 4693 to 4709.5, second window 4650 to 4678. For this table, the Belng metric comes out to -0.23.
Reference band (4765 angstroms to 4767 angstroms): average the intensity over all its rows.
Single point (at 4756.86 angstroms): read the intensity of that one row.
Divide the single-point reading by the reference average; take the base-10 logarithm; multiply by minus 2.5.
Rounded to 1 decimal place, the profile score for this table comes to 0.2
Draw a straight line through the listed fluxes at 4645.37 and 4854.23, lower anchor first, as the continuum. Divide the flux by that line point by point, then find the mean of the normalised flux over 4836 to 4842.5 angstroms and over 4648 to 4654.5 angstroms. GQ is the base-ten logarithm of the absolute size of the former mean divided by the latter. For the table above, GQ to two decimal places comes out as 0.00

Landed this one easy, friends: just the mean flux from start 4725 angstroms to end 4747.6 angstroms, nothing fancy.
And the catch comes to 2.2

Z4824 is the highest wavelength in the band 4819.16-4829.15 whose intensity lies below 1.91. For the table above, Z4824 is 4826.37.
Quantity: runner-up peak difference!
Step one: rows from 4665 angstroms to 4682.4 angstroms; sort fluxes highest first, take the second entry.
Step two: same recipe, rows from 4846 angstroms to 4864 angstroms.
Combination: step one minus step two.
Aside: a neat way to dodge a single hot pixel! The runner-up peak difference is 1.1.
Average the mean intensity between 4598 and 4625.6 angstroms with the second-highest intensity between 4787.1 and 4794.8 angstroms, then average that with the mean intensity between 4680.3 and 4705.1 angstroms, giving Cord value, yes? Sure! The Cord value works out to 2.22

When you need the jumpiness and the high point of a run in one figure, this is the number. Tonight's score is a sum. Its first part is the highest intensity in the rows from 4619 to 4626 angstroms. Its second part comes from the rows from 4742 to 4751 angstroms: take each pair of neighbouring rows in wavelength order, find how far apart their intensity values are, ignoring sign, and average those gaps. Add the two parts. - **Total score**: 2.27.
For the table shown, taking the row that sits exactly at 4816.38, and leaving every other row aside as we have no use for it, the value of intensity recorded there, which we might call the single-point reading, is 2.002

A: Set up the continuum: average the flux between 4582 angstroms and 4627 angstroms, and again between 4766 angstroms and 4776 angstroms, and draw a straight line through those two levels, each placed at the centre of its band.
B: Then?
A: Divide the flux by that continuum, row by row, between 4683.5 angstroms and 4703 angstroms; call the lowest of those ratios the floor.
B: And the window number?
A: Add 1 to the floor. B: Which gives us 1.93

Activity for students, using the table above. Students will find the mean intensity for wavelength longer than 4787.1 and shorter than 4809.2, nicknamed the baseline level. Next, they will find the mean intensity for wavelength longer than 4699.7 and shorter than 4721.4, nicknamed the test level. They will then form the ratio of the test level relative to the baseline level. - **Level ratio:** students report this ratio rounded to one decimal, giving 1.5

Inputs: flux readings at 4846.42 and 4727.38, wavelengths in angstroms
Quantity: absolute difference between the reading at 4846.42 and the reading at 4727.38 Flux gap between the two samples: 0.60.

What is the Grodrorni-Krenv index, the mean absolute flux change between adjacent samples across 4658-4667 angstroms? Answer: 0.41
